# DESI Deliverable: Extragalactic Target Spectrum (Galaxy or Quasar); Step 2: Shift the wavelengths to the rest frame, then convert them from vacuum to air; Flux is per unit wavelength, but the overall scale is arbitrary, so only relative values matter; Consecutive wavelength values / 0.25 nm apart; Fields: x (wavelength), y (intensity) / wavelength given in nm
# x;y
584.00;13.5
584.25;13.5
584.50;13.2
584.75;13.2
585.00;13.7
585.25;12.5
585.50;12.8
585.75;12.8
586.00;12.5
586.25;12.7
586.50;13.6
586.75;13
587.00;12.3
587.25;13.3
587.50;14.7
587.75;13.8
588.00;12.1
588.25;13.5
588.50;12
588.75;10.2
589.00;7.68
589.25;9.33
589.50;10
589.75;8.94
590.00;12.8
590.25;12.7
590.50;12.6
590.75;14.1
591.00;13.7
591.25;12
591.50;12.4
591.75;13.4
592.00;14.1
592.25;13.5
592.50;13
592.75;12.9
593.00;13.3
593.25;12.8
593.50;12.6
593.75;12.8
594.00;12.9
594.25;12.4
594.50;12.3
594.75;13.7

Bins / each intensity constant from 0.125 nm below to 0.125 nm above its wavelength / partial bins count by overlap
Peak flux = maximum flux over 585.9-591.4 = 14.7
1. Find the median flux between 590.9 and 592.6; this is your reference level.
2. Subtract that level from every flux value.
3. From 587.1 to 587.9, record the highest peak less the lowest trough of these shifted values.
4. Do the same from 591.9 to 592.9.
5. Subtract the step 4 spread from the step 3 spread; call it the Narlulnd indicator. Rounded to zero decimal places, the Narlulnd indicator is 0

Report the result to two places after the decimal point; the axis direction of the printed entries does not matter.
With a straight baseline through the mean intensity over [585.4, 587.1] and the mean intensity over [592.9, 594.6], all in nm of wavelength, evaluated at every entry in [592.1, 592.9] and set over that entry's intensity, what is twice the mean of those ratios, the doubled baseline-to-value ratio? 1.94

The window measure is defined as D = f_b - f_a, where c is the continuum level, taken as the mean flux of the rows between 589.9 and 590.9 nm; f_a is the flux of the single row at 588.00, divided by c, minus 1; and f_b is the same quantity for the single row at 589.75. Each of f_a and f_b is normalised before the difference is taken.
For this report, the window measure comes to -0.24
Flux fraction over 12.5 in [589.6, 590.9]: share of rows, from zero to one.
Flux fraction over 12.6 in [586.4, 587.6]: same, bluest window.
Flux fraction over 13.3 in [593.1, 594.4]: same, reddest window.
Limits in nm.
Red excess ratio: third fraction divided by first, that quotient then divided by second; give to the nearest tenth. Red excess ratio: 0.0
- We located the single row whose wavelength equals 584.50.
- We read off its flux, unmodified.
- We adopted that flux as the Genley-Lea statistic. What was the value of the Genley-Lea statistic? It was 13.2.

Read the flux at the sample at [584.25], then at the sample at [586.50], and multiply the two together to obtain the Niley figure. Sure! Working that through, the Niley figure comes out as 184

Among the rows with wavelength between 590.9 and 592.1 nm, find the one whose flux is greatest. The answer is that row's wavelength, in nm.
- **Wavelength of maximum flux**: 592.00 nm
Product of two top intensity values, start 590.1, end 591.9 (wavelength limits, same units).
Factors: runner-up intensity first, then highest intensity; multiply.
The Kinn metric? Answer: 193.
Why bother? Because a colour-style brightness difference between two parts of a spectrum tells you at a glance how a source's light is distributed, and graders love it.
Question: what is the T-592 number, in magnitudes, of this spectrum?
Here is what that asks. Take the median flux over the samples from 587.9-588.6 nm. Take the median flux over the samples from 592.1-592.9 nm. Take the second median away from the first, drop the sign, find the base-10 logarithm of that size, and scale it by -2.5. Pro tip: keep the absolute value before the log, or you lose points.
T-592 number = 0.1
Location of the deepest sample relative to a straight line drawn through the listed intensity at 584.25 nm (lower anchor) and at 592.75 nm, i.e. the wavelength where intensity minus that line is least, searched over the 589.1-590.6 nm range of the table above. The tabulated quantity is 589.75 nm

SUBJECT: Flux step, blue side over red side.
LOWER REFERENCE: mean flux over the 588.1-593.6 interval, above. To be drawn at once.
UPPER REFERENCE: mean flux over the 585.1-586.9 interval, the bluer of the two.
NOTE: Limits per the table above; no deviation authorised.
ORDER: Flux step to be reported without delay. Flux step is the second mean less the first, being 0.7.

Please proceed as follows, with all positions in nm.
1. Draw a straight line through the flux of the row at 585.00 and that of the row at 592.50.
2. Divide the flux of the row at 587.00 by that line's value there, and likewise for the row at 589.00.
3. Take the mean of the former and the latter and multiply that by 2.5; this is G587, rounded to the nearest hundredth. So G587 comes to 1.86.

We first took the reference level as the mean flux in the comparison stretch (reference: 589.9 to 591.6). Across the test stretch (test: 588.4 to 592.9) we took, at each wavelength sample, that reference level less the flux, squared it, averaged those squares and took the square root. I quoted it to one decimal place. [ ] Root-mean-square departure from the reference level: 2.1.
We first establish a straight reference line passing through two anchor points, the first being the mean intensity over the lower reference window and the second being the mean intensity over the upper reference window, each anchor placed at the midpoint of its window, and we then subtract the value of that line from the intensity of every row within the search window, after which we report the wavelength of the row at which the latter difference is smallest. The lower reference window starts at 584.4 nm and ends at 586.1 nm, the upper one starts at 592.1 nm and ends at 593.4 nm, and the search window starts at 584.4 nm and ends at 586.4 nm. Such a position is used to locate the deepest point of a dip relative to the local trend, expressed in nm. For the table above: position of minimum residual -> 586.00 nm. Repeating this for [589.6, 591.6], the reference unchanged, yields 589.75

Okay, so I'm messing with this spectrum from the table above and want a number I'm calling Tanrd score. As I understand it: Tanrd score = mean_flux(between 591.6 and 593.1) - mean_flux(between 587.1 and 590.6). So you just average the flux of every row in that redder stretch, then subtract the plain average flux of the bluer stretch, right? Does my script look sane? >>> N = 1.7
